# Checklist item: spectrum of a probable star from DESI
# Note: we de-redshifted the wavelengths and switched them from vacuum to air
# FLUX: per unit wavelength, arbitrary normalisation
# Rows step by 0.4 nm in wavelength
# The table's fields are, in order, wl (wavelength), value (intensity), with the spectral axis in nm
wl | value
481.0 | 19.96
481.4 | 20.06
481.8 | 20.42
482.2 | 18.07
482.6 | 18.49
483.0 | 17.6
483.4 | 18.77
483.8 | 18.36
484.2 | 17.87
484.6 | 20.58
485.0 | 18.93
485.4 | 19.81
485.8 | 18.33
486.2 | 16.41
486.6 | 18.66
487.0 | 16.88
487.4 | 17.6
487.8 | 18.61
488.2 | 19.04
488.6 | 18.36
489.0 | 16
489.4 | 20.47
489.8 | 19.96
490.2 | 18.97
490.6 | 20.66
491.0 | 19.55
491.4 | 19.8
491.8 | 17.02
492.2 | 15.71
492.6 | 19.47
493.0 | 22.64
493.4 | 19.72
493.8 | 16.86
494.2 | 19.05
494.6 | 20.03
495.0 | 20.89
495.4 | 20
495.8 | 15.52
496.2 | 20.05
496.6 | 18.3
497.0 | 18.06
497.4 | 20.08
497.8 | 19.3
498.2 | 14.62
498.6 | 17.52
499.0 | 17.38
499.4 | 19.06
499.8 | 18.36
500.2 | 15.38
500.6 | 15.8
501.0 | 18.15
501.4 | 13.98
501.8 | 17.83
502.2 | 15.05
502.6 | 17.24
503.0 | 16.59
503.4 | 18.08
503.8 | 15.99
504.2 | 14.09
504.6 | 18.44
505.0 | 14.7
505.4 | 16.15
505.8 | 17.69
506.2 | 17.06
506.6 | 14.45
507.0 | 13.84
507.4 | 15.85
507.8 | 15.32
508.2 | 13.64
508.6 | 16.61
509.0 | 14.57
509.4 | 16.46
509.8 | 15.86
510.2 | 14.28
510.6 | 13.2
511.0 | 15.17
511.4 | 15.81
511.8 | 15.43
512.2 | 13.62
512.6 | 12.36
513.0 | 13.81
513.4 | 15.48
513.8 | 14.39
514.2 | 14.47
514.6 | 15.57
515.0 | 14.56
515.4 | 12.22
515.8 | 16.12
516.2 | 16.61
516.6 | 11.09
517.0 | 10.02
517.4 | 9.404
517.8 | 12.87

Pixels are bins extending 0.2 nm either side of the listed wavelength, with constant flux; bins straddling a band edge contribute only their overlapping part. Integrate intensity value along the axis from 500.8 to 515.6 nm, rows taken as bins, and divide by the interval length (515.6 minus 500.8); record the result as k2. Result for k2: 15.4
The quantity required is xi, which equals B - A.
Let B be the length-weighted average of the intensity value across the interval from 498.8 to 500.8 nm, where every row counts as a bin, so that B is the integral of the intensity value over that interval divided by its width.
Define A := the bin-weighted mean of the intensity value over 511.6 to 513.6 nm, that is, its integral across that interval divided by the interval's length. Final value 3.1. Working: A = 14.1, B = 17.2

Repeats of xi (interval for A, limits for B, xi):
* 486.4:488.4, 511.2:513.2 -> -4.0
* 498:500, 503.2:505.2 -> -1.1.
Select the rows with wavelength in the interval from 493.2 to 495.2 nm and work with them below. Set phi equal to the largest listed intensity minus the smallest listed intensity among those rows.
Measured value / 4.0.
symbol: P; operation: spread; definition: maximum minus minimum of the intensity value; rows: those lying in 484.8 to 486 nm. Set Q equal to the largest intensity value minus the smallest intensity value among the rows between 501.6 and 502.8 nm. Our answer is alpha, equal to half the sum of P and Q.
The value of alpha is 2.1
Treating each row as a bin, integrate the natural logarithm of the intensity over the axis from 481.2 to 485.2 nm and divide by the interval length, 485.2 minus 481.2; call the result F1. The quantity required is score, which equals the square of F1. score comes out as 8.6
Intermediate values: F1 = 2.94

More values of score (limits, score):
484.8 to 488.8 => 8.4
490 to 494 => 8.7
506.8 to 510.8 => 7.3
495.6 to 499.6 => 8.3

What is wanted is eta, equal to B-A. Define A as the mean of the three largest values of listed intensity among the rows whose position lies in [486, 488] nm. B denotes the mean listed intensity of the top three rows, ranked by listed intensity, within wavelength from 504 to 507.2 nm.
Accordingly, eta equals -0.6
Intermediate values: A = 18.3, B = 18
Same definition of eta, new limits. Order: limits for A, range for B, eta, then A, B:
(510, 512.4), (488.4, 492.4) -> 4.9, 15.5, 20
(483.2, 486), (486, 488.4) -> -1.0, 19.8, 19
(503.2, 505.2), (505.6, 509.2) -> -0.4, 17.5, 17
